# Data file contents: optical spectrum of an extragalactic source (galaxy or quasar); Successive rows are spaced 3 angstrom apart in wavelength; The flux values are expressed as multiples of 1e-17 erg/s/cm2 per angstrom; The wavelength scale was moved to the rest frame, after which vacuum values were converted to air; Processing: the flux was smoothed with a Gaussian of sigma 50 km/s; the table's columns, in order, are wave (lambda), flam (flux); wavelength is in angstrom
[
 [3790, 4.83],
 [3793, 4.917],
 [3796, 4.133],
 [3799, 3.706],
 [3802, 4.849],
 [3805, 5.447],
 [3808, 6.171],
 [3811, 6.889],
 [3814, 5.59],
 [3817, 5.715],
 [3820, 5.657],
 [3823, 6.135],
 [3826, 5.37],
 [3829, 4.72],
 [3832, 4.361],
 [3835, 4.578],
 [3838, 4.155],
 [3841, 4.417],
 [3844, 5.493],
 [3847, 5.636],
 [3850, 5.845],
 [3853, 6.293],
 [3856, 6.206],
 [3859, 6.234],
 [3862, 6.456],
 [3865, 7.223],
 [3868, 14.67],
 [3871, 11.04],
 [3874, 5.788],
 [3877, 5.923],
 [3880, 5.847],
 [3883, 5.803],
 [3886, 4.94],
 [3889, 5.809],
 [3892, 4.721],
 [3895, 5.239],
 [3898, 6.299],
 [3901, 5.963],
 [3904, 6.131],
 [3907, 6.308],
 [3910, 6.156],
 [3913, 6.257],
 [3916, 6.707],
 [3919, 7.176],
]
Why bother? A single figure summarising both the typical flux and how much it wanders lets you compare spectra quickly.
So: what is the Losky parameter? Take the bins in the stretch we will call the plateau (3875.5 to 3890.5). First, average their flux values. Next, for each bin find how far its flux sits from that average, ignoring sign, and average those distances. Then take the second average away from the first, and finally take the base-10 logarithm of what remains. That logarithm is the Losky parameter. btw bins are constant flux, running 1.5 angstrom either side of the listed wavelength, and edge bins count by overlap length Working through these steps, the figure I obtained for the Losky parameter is 0.730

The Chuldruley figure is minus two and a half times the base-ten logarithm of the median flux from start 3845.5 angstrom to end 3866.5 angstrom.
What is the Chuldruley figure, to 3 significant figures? -1.99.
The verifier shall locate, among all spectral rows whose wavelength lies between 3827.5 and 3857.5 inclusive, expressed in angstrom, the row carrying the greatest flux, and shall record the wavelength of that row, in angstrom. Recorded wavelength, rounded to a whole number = 3853 angstrom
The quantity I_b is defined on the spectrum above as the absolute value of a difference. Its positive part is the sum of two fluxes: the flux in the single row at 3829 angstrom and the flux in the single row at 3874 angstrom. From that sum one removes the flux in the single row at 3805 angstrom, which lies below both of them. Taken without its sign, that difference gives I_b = 5.1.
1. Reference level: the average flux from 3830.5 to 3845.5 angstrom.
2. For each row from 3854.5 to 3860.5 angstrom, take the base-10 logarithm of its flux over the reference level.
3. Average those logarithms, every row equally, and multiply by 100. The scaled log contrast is 13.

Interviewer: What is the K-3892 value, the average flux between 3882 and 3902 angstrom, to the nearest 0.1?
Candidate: 5.5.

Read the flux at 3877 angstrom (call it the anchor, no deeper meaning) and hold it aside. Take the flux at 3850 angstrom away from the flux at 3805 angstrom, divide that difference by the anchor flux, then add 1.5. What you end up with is 1.43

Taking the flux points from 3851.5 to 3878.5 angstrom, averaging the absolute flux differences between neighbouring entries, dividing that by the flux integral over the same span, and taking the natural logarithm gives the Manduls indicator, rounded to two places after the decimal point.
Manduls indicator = -4.56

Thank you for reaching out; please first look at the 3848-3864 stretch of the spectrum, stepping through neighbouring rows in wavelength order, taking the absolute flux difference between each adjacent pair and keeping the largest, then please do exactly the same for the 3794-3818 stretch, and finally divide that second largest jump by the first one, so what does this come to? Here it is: 2.9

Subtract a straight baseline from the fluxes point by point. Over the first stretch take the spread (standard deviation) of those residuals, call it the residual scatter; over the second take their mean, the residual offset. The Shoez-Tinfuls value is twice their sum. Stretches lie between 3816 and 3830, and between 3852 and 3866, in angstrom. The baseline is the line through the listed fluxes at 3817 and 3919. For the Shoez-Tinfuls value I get 1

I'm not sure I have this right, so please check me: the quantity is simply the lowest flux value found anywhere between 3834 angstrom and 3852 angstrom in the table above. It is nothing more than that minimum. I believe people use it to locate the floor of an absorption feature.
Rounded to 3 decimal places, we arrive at 4.155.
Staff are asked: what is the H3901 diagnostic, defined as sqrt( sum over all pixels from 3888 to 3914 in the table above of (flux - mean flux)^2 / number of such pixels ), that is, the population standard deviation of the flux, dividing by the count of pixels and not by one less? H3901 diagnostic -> 0.52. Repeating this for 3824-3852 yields 0.60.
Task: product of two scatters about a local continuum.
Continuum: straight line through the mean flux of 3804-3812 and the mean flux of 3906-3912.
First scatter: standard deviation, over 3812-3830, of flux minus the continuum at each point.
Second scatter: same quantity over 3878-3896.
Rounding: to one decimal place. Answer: 0.2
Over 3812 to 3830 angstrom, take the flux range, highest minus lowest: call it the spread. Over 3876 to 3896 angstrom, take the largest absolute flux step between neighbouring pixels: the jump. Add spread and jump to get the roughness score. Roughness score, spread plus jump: 2.5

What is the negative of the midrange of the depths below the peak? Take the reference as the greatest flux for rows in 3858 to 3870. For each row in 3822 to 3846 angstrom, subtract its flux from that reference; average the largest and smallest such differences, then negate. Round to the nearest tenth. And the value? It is -9.5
